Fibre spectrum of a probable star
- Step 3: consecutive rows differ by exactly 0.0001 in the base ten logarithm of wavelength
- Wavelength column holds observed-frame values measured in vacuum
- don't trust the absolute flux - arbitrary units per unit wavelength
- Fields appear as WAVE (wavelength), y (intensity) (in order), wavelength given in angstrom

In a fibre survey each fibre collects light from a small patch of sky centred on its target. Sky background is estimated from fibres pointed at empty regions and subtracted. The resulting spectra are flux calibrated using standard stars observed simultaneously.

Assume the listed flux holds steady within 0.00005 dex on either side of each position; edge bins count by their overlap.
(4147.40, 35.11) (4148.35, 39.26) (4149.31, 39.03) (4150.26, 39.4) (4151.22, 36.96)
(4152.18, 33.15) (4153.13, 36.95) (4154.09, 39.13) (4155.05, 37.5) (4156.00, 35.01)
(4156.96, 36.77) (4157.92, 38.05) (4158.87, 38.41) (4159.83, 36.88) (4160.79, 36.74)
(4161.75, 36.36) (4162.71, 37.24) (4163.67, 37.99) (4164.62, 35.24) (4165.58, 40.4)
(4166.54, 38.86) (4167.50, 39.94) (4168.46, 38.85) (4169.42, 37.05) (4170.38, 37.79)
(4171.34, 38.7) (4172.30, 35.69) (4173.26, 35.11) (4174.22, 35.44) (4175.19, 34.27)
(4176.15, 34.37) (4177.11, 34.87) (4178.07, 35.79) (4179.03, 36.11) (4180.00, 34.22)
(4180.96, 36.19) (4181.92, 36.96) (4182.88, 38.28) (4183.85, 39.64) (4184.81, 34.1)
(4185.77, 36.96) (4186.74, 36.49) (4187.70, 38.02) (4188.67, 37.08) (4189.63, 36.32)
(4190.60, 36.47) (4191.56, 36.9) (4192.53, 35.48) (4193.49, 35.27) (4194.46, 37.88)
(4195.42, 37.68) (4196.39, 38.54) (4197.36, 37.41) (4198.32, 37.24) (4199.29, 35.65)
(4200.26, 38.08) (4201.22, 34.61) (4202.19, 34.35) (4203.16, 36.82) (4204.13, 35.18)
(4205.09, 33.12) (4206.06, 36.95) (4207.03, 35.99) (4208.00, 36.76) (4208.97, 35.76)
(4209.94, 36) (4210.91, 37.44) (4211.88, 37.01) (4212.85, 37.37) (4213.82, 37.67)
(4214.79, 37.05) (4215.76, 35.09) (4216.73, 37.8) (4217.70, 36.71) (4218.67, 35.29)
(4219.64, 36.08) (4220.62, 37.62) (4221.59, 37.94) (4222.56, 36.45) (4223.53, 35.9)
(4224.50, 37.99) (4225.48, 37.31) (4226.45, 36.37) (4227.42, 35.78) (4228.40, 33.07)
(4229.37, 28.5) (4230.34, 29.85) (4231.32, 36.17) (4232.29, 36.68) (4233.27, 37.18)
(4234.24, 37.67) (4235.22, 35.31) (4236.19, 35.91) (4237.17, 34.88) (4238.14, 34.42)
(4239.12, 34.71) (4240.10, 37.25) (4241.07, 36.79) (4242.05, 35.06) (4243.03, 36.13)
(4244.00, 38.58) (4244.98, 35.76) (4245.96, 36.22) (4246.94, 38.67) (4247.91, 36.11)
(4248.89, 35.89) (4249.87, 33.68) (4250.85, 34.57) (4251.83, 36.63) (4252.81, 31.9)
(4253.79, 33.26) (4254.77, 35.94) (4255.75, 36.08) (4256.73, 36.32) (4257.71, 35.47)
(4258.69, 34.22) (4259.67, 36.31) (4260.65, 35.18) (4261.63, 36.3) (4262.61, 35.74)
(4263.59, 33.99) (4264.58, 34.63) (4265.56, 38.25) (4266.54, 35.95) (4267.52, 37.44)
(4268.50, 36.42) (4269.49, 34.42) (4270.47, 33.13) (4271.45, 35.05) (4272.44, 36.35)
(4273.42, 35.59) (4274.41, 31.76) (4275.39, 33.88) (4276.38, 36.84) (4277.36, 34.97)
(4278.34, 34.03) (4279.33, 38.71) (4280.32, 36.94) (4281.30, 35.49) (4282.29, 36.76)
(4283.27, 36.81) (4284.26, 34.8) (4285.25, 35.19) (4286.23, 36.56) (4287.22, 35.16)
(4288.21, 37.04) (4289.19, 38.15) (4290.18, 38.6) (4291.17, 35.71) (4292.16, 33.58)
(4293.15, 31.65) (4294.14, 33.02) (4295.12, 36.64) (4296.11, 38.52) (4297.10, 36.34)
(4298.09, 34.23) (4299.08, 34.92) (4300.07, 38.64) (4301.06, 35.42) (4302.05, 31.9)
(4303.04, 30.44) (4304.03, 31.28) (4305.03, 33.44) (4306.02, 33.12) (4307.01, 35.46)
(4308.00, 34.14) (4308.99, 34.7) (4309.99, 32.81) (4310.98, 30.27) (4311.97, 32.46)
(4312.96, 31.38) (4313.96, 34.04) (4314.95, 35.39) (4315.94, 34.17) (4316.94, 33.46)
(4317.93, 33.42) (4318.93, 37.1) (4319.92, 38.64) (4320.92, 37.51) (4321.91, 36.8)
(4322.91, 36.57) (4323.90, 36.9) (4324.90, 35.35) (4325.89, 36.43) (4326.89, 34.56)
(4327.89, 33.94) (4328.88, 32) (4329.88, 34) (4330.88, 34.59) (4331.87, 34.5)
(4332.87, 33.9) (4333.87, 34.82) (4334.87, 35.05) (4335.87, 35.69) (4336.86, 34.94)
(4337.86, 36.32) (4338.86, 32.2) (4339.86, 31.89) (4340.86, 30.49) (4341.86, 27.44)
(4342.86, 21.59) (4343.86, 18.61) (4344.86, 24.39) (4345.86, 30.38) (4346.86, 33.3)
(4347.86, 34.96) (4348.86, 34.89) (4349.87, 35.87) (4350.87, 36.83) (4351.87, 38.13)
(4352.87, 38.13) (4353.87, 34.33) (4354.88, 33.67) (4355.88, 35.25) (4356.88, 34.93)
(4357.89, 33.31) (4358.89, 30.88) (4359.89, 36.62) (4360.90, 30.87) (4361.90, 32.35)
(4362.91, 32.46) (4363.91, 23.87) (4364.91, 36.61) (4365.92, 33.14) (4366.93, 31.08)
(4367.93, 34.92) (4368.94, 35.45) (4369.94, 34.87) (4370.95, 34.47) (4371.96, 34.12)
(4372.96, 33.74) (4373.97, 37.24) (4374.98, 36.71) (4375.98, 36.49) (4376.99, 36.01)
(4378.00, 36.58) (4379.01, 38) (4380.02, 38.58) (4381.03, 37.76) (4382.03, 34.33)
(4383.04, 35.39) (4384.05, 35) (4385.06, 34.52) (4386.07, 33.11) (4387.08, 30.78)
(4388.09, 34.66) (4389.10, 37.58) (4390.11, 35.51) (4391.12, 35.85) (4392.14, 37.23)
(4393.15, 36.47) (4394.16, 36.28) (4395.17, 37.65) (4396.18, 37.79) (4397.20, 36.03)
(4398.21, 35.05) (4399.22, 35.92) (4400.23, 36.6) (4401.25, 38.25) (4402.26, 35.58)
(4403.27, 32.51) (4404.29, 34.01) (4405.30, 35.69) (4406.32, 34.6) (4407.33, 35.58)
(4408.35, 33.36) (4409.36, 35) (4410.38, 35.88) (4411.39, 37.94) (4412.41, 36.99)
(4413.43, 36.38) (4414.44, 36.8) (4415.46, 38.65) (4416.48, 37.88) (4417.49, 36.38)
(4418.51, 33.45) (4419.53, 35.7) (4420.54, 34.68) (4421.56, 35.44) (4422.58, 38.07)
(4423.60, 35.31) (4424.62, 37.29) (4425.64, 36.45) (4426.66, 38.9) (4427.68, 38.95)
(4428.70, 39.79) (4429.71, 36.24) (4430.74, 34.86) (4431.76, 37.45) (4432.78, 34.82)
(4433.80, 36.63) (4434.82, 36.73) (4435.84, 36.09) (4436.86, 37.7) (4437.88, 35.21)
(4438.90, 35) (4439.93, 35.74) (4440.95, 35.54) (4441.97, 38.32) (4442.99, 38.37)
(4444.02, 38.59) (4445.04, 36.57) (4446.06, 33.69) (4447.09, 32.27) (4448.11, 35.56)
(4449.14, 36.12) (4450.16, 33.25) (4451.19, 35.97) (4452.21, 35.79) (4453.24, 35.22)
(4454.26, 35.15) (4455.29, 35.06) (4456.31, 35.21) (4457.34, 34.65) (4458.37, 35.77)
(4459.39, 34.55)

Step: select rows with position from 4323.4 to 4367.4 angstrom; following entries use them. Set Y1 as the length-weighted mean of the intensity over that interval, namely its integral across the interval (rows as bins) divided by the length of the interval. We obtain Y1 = 33.0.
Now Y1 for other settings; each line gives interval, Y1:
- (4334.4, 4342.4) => 32.9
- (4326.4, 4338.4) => 34.5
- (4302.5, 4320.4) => 33.6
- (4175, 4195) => 36.3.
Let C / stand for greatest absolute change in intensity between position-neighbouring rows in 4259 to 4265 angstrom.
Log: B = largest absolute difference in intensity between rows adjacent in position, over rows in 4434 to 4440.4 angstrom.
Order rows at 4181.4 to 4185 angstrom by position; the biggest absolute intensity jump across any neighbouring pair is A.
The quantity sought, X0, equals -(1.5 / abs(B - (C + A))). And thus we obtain -0.3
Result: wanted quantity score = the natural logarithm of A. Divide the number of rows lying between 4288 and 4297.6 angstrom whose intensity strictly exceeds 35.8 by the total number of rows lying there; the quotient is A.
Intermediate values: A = 0.60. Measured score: -0.5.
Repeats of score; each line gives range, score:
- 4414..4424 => -0.7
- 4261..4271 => -0.7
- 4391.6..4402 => -0.1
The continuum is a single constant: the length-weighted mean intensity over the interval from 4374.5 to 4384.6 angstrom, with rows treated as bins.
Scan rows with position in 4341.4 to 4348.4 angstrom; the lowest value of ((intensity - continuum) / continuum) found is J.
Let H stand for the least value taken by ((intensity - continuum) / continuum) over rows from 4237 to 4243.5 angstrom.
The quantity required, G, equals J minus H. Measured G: -0.43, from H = -0.057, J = -0.490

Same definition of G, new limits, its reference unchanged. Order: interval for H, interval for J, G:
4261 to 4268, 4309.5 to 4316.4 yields -0.10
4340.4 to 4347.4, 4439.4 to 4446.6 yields 0.41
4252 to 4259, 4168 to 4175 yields 0.09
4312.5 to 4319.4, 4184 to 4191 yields 0.07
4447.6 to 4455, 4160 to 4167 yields 0.05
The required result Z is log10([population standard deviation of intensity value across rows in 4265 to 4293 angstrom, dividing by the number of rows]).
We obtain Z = 0.22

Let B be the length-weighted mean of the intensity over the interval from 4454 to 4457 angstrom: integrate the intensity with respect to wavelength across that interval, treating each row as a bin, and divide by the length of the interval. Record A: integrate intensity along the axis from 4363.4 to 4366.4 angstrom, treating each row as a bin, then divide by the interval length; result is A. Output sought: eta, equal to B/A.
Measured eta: 1.12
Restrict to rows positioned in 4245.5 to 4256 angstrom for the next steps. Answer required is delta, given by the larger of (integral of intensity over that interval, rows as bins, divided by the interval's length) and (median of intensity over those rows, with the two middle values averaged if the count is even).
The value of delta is 35.9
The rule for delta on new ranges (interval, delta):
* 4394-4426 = 36.0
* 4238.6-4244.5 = 36.5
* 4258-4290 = 35.7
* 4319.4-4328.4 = 36.6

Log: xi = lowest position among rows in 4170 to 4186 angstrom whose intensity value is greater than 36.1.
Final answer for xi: 4170.38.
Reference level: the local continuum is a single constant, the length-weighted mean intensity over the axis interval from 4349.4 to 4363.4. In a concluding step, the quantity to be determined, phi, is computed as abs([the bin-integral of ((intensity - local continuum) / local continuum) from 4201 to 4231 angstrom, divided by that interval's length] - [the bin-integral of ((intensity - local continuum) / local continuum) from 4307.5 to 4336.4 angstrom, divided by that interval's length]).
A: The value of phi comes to 0.034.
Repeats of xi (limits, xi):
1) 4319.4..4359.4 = 4319.92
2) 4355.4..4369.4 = 4359.89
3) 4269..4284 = 4272.44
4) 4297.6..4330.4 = 4300.07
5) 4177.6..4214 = 4179.03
